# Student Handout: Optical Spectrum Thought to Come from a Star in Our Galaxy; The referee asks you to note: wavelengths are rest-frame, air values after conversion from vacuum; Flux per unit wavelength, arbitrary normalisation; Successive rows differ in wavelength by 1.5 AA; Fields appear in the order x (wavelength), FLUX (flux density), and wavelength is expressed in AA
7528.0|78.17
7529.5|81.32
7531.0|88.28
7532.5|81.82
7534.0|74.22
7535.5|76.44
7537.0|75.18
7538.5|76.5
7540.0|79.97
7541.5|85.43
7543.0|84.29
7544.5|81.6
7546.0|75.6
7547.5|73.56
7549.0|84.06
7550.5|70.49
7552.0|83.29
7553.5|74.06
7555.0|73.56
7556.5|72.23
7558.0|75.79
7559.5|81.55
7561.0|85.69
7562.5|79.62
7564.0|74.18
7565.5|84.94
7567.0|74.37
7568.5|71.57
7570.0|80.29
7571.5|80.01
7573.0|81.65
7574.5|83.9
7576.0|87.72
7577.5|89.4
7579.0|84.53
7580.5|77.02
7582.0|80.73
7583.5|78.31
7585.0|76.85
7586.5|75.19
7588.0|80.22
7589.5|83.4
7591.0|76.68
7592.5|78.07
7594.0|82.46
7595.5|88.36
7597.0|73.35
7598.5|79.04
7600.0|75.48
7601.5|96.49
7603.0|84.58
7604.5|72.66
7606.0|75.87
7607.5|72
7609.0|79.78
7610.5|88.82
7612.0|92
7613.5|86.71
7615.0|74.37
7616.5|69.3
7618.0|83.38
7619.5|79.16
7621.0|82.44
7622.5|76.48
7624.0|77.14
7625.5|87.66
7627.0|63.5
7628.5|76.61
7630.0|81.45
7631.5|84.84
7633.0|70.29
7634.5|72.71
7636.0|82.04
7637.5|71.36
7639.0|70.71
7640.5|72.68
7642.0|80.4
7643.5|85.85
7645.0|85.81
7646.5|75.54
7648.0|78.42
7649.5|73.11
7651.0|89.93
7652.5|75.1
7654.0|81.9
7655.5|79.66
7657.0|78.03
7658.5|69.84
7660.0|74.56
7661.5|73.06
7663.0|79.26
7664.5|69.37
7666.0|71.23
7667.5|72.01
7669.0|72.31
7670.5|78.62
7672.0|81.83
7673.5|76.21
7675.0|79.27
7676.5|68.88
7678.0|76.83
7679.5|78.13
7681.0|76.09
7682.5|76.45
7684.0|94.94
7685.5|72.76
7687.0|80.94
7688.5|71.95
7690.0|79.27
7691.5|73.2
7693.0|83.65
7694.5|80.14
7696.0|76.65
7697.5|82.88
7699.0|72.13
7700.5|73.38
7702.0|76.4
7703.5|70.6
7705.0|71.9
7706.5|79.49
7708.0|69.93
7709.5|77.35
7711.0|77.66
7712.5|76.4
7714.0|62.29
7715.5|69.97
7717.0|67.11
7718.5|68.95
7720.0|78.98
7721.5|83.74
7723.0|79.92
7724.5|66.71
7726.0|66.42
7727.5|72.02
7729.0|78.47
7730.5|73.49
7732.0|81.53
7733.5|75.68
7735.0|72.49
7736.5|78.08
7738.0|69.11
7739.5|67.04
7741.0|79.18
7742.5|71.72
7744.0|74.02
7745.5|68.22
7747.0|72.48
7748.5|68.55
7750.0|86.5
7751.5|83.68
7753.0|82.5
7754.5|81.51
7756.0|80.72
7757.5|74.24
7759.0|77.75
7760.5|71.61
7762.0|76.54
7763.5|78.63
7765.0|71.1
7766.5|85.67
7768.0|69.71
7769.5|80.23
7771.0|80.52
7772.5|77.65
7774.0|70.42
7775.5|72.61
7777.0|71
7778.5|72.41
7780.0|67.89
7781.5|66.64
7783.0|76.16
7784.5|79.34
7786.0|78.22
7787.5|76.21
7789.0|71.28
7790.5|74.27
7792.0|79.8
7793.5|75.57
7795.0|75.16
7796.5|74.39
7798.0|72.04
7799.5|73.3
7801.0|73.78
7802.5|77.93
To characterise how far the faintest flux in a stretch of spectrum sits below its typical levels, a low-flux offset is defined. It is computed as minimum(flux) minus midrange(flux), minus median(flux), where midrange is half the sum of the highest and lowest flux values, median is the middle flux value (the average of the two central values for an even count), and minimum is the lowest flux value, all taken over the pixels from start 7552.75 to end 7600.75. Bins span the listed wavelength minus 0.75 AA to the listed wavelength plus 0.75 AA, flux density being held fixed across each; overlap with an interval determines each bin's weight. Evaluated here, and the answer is -88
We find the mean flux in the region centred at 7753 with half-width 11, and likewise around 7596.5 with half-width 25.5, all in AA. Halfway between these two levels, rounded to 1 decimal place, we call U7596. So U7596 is 78.7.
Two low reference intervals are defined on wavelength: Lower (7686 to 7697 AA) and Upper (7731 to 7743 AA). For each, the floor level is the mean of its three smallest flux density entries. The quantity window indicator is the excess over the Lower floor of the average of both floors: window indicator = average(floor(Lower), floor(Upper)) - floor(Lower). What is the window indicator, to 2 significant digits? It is -2.3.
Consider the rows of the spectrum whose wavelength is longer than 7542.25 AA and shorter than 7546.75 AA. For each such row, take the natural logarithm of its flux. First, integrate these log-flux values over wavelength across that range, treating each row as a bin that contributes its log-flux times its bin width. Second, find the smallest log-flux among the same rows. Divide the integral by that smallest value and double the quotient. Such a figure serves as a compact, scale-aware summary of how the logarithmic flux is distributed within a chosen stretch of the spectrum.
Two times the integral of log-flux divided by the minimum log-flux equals 9.13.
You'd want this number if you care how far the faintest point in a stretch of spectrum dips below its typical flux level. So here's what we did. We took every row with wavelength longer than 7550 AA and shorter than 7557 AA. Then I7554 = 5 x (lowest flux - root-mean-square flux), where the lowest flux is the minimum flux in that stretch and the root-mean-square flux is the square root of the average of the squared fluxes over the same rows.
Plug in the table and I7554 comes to -22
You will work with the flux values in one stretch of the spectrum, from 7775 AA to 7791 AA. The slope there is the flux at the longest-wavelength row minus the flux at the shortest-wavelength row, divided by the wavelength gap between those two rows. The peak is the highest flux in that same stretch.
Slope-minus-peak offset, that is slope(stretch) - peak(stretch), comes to -79.2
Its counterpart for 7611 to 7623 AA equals -93.5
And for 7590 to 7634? -96.6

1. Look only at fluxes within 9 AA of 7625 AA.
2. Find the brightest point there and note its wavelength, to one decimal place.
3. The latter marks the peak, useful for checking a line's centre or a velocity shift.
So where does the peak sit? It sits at 7625.5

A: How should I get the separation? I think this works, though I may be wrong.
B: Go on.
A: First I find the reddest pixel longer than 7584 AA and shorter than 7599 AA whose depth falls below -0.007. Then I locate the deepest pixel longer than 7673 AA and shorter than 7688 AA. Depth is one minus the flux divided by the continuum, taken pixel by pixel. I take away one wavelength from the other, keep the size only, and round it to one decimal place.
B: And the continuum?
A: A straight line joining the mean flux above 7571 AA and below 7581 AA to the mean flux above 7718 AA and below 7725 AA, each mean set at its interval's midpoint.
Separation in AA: 81.0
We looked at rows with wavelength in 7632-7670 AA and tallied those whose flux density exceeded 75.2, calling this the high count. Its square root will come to 3.32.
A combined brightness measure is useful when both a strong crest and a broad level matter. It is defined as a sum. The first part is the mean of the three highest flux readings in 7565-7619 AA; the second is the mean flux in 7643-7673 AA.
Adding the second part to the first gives 170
